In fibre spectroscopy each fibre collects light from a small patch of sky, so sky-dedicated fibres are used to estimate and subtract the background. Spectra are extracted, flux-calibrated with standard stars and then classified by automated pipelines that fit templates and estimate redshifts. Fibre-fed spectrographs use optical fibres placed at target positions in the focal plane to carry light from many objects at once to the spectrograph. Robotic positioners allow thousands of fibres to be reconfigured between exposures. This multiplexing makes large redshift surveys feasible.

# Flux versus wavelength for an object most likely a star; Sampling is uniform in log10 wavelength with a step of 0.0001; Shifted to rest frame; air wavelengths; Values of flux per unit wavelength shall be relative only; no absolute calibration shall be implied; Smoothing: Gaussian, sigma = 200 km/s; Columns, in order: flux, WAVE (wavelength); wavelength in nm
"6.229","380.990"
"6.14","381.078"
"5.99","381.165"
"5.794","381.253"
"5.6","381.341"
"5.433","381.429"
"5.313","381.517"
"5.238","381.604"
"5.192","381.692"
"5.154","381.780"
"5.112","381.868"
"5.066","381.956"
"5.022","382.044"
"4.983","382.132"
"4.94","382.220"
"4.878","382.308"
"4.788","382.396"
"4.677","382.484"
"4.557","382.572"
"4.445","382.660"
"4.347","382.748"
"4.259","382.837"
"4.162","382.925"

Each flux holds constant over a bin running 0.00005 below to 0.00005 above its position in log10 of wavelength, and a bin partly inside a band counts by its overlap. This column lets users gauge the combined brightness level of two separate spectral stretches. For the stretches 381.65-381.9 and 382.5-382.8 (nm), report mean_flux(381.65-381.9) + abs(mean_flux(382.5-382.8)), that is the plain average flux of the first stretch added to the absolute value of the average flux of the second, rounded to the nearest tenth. 9.6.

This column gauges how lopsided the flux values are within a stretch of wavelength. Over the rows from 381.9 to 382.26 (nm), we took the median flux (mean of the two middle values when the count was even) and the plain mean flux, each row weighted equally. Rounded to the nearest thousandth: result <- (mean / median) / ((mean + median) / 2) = 0.200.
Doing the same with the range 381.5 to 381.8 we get 0.192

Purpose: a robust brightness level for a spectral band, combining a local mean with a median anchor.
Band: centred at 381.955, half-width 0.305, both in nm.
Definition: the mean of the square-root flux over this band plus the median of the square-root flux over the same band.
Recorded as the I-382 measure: 4.50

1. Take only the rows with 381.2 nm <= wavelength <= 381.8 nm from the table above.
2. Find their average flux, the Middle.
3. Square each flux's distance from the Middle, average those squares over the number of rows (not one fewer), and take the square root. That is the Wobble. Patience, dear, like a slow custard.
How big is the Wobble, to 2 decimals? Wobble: 0.22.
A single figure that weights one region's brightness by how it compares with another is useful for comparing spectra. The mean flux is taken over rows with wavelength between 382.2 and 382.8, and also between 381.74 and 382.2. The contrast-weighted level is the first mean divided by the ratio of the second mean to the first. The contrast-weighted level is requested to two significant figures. 4.3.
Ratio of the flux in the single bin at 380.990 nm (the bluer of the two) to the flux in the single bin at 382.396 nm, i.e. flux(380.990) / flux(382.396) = 1.30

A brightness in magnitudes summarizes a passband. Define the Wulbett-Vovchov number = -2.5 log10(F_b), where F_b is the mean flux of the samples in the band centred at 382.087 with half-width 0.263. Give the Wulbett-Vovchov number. -1.75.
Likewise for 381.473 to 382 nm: -1.79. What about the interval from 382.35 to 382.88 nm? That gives -1.64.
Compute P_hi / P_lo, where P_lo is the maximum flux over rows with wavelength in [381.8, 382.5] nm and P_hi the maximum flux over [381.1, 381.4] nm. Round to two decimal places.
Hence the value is 1.17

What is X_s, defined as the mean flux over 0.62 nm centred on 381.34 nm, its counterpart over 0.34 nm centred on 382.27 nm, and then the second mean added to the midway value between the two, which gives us 10.2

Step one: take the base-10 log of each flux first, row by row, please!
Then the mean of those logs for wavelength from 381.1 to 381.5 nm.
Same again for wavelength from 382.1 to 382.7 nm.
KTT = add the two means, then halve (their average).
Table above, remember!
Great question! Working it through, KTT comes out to 0.716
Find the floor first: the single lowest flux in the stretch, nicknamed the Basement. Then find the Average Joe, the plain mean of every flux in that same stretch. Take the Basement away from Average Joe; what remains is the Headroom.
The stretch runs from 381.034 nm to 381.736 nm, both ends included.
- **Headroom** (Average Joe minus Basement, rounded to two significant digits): 0.40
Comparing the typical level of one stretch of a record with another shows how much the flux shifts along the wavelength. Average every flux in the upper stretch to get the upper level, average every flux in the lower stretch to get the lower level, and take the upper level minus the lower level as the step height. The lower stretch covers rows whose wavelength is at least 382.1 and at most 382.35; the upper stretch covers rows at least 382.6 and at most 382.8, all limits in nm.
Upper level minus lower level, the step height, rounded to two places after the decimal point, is -0.54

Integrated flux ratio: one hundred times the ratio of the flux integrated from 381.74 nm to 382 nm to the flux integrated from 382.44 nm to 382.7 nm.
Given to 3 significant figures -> 112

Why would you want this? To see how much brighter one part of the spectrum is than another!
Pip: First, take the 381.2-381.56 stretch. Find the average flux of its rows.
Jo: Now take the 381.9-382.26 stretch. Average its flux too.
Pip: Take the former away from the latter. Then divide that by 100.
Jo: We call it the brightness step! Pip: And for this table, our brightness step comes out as -0.0053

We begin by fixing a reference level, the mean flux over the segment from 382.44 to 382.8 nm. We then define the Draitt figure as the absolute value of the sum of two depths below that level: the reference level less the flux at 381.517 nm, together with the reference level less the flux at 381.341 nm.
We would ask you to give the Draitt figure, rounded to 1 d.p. 1.9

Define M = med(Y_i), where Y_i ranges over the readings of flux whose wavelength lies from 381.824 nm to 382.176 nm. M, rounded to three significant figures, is 5.04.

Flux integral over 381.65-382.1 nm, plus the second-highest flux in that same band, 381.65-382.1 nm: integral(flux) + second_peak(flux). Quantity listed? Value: 7.4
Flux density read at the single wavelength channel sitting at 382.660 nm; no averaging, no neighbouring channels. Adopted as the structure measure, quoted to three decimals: 4.445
